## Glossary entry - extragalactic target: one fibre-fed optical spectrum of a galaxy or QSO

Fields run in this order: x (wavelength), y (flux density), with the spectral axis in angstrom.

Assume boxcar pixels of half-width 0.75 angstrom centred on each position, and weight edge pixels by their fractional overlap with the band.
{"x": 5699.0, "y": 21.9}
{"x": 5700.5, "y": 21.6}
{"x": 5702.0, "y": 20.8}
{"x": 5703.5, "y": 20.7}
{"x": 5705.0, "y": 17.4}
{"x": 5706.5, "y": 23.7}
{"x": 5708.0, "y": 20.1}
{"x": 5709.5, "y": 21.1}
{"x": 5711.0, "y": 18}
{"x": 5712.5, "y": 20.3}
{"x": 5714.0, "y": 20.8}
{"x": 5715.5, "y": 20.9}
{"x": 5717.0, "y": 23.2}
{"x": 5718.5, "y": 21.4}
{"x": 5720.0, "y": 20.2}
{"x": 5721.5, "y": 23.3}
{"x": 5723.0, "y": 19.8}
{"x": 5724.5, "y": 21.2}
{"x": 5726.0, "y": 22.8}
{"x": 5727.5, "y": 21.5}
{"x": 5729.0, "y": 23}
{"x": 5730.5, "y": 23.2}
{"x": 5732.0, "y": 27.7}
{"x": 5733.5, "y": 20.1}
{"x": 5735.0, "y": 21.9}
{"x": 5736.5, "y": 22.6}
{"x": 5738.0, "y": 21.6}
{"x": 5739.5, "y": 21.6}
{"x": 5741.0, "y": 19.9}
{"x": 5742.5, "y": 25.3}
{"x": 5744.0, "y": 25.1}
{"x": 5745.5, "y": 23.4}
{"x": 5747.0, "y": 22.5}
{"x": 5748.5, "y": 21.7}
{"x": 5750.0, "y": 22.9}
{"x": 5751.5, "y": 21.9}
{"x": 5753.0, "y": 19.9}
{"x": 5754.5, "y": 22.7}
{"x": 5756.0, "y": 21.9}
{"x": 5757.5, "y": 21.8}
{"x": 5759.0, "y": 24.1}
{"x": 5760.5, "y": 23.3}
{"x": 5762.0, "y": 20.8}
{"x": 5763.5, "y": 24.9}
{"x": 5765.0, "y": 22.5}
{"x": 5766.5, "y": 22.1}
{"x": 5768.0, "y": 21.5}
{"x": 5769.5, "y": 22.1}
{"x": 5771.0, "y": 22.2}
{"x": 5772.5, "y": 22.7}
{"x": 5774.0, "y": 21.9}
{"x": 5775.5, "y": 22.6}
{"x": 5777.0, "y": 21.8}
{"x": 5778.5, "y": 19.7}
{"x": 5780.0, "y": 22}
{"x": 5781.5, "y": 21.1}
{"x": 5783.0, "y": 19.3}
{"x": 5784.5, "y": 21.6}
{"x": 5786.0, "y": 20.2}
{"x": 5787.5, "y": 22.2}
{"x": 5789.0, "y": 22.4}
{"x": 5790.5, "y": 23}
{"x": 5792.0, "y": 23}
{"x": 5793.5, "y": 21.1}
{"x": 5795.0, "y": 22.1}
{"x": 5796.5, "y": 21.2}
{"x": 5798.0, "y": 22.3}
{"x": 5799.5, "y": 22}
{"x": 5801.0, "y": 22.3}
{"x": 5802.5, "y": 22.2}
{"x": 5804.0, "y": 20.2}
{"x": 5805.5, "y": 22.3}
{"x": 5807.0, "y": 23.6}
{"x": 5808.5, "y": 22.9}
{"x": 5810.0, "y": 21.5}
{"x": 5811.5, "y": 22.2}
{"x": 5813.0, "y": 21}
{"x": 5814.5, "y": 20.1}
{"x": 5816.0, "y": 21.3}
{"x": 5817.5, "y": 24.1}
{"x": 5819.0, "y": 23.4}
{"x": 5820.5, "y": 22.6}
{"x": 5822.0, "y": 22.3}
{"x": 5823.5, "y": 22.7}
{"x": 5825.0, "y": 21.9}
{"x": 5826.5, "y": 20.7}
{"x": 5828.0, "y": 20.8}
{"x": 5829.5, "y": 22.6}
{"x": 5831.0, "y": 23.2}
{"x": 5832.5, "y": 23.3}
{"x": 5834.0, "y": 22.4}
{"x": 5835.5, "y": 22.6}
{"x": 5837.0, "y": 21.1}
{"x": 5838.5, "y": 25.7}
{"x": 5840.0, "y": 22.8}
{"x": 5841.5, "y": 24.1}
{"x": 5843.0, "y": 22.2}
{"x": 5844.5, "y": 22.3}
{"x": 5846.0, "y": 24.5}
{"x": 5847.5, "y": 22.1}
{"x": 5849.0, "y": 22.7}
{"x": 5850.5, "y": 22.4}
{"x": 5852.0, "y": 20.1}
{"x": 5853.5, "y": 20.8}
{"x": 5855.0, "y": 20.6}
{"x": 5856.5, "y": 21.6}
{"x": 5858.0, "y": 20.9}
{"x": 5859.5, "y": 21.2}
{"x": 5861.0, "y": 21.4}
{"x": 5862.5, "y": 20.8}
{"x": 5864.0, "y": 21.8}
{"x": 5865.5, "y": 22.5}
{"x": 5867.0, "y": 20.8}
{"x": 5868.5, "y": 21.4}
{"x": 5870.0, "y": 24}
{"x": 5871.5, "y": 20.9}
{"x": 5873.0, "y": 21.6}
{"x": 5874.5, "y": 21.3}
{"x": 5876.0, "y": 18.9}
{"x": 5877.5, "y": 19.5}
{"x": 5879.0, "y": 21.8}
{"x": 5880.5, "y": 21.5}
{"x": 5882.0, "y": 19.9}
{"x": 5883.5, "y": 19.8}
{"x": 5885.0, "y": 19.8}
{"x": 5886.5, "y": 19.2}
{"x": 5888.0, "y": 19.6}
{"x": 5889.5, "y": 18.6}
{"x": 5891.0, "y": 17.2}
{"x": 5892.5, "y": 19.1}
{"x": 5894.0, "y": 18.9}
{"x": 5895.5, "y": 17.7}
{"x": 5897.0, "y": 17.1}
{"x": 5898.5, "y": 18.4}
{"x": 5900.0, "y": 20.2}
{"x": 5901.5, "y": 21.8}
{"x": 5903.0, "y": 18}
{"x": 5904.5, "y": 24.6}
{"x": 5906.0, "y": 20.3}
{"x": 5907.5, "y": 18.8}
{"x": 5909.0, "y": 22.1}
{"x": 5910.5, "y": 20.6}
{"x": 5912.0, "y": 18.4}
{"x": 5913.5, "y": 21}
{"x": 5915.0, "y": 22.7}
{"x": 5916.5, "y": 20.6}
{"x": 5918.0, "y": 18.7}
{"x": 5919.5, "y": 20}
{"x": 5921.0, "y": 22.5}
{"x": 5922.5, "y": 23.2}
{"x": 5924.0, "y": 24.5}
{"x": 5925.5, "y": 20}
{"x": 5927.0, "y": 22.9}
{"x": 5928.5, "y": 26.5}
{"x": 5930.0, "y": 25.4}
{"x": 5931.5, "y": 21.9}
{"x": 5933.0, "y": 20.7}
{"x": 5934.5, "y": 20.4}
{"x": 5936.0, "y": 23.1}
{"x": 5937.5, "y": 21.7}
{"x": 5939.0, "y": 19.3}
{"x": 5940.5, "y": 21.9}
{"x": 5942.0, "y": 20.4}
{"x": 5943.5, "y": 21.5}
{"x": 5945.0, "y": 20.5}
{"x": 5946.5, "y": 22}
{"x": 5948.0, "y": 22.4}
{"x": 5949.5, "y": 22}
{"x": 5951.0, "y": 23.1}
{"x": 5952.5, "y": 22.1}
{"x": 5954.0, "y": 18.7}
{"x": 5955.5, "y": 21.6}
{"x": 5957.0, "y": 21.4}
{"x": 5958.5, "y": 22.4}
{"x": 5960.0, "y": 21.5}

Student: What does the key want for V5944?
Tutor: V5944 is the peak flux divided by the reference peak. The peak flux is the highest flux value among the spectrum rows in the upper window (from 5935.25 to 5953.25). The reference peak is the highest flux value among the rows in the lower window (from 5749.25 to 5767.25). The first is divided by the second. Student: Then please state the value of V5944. 0.928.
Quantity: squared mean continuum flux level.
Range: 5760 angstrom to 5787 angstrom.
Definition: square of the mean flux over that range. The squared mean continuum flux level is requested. 475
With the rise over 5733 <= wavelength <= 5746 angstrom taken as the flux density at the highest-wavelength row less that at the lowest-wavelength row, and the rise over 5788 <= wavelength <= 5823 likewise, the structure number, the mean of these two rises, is 1.6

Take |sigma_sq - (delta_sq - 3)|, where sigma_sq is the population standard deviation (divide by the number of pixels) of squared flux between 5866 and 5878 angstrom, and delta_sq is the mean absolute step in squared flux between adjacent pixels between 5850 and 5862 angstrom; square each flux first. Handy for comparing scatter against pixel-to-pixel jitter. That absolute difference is 32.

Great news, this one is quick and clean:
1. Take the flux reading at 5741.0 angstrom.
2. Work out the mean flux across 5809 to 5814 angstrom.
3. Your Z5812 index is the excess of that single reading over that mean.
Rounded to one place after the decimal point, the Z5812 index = -1.7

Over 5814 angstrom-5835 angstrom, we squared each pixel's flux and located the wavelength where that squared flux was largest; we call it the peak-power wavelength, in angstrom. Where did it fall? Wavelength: 5817.5 angstrom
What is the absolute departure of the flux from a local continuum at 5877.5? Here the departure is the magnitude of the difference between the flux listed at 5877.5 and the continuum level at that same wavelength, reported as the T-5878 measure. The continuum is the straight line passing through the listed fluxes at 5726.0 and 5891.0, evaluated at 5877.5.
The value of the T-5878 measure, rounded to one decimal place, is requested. 1.8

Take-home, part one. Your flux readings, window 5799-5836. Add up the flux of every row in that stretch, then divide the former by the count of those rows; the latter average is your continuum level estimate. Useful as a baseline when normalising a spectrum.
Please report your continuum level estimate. 22.17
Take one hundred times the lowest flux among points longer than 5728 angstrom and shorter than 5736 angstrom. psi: 2010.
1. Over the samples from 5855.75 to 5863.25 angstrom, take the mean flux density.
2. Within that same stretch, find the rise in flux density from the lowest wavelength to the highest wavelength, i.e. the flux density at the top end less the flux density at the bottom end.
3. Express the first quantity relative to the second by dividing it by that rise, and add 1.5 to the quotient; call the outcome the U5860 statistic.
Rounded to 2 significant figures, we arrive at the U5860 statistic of -25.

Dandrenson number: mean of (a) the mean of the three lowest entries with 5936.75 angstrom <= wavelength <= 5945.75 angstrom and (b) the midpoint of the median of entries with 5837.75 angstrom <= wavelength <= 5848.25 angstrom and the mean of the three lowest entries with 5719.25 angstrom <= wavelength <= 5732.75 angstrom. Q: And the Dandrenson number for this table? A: 20.8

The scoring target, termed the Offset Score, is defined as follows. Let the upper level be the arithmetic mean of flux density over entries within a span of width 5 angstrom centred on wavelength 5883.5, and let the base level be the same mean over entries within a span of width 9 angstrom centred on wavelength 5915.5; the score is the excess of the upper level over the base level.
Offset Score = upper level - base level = -0.4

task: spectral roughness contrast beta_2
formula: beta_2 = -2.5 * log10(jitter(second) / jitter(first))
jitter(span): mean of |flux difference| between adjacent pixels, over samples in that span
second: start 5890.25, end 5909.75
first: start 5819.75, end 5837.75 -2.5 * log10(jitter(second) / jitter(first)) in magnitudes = -1.28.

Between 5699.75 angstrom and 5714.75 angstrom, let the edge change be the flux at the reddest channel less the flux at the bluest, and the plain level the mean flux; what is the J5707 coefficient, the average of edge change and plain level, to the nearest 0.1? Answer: 9.8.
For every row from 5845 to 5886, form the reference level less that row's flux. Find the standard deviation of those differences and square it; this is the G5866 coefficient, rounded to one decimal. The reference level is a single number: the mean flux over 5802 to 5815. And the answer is 1.6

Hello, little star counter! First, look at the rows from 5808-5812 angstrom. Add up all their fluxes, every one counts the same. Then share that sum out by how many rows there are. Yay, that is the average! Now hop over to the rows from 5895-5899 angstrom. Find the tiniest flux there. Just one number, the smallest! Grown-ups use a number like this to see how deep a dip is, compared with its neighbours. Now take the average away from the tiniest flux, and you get -5.1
